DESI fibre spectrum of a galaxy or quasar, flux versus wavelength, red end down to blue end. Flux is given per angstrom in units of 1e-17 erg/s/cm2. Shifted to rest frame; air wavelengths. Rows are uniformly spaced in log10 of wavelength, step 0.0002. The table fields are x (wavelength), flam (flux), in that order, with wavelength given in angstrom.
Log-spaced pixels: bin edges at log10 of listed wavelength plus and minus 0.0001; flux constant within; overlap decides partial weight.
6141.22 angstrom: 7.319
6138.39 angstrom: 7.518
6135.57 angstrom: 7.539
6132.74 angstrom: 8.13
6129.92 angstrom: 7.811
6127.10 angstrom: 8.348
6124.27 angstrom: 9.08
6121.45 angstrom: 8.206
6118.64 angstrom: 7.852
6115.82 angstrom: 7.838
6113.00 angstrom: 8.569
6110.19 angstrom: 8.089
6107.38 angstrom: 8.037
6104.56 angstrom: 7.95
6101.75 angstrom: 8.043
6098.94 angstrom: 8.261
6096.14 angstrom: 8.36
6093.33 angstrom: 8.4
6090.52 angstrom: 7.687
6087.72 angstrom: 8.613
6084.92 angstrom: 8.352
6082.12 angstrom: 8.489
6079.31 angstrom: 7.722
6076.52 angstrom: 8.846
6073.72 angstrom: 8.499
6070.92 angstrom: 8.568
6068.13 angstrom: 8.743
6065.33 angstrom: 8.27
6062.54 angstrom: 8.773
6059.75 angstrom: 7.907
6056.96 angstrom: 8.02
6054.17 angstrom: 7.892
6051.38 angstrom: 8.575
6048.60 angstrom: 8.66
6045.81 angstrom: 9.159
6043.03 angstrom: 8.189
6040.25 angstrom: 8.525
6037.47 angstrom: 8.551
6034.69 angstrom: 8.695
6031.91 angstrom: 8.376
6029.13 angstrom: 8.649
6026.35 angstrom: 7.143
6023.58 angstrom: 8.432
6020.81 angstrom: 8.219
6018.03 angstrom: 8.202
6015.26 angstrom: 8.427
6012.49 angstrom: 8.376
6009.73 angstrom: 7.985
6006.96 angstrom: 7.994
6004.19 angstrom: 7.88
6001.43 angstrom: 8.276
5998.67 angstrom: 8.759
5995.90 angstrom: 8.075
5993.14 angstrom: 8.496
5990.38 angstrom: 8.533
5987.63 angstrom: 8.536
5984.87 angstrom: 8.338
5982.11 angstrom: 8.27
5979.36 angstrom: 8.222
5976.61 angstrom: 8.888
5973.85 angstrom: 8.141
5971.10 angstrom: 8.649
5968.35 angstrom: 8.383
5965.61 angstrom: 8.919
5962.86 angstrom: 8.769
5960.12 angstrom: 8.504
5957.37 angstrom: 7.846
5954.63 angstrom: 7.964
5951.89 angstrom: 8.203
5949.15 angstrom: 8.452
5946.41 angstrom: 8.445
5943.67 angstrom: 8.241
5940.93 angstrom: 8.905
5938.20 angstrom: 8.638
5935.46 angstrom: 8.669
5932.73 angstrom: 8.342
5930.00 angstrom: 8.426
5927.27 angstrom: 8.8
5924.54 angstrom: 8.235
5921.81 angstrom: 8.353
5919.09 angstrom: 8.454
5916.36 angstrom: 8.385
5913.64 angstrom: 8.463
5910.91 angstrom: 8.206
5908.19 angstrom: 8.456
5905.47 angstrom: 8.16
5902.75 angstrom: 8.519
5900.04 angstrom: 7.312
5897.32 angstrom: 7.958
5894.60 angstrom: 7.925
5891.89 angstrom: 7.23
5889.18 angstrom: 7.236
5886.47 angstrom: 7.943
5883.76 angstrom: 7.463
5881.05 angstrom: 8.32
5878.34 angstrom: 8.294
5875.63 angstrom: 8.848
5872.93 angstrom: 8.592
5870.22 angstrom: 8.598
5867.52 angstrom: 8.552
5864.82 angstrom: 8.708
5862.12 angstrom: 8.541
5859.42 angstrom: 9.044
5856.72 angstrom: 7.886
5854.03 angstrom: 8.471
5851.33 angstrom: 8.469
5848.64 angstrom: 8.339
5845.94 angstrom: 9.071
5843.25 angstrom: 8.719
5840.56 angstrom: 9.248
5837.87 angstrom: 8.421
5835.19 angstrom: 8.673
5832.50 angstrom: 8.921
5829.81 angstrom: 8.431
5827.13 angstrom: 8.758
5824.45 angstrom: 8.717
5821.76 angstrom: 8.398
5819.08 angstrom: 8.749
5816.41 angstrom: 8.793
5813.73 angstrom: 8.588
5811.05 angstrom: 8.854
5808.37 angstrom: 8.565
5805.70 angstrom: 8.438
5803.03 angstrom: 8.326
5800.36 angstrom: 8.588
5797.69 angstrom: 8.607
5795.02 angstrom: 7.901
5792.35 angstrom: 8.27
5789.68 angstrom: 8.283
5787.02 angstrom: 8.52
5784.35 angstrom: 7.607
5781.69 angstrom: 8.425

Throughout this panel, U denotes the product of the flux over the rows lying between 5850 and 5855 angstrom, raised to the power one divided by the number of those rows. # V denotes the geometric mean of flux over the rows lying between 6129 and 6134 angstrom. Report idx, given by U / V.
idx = 1.06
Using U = 8.47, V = 7.97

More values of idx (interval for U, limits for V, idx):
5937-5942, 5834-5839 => 1.03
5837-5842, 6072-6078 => 1.02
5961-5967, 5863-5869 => 1.02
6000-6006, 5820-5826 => 0.94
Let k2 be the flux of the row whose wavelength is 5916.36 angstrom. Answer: 8.385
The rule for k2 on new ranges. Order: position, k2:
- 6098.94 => 8.261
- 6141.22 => 7.319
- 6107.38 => 8.037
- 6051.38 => 8.575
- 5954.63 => 7.964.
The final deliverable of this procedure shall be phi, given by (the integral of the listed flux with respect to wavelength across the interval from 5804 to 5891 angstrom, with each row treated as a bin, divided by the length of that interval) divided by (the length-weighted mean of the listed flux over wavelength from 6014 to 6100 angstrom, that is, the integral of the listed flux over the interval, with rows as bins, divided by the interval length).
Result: 1.02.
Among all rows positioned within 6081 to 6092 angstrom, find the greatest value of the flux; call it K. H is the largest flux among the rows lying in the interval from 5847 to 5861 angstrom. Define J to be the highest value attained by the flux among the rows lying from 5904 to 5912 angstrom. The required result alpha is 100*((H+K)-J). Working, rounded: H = 9.044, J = 8.456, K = 8.613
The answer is 920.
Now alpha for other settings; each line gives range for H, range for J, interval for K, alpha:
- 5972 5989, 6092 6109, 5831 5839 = 941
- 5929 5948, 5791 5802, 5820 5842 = 955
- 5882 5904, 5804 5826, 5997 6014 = 842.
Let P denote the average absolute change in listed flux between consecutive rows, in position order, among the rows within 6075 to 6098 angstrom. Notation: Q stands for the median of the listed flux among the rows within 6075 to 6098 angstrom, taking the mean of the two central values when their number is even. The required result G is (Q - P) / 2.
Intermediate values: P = 0.57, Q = 8.38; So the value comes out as 3.91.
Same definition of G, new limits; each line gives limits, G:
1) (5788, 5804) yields 4.02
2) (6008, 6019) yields 4.03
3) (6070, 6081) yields 4.01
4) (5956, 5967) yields 4.14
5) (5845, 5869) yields 4.06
